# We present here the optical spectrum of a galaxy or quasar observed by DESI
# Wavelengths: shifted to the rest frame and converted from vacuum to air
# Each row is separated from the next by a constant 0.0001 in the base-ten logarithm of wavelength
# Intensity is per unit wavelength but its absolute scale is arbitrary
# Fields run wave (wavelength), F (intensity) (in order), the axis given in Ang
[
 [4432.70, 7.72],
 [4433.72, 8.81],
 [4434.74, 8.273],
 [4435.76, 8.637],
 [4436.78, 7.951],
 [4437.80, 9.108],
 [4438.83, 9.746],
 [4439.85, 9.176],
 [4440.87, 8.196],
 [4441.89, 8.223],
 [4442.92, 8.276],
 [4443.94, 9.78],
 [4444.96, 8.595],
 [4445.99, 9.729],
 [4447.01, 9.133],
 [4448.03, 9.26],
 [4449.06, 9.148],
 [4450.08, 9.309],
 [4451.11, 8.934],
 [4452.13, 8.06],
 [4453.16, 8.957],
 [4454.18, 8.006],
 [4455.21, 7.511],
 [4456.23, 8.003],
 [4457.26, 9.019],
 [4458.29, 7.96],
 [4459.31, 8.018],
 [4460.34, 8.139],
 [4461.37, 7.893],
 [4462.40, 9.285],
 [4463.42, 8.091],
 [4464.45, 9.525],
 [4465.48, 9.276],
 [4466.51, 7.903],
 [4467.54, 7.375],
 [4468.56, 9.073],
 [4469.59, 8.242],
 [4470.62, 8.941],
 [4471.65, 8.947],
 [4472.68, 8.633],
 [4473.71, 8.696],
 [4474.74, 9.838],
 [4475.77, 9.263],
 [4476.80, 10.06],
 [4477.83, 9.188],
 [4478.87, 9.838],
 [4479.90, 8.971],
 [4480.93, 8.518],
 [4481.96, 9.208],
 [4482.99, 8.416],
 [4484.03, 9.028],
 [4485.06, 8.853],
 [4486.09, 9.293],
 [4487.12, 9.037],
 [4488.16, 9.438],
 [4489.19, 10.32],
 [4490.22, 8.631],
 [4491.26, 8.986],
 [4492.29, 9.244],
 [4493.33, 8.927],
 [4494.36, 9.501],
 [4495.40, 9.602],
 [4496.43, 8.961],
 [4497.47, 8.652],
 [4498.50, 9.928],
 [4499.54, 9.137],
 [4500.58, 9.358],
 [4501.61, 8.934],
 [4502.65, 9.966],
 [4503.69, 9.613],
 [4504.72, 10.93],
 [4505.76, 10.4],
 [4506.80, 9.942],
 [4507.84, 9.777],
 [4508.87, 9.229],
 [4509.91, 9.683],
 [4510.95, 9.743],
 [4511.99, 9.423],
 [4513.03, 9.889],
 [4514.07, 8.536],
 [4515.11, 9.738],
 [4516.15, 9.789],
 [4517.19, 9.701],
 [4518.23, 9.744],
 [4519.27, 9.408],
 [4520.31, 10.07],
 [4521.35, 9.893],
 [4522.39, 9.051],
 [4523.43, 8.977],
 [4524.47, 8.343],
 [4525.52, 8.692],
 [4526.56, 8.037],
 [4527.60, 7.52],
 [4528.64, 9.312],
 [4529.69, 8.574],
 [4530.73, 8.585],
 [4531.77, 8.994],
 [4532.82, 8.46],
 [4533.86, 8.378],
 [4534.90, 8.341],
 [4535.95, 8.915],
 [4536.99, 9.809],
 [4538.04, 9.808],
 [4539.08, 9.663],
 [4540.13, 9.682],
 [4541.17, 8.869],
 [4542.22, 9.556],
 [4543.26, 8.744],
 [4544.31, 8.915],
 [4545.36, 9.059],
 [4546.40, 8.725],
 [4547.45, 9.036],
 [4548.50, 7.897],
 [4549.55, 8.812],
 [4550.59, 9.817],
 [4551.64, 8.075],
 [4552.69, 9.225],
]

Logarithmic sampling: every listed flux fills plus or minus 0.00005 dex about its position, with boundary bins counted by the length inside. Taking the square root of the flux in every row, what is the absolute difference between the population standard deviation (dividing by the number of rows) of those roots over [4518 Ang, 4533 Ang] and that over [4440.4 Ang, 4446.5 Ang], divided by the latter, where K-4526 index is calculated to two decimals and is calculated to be 0.00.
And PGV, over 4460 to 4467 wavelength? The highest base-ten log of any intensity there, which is 0.979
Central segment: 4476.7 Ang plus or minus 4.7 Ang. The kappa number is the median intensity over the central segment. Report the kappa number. 9.19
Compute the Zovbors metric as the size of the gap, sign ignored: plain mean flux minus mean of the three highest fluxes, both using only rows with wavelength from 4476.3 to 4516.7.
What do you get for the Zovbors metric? 1.15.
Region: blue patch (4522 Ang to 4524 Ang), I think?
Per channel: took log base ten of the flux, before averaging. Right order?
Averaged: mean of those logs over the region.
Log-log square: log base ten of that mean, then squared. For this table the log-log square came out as 0.0004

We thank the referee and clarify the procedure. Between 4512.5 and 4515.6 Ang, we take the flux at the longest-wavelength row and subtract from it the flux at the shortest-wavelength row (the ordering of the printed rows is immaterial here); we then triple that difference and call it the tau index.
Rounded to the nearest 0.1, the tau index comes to -0.5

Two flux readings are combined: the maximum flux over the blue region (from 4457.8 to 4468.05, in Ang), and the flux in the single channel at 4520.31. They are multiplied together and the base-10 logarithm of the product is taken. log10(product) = 1.98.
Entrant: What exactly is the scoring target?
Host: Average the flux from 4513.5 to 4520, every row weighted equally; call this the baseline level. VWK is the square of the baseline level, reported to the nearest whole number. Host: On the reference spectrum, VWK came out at 90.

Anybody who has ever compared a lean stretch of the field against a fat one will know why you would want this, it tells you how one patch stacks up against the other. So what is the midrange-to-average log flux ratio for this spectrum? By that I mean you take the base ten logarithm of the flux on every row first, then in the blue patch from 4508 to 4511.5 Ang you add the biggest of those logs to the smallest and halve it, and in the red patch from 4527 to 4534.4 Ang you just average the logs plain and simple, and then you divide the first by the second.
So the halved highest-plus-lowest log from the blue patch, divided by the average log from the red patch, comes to 1.049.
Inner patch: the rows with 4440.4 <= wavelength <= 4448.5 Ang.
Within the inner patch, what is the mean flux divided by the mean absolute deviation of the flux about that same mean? 15.4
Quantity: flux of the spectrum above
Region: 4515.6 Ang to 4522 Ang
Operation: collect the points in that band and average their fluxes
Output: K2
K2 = 9.8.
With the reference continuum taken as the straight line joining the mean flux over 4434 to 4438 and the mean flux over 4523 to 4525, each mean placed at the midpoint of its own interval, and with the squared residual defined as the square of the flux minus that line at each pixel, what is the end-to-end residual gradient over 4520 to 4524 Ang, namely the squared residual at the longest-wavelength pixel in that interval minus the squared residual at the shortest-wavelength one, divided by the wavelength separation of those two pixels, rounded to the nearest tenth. -0.6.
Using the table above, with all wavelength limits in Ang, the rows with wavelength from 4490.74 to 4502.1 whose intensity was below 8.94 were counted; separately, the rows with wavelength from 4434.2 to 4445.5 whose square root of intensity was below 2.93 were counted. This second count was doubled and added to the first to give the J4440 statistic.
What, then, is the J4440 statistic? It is 13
